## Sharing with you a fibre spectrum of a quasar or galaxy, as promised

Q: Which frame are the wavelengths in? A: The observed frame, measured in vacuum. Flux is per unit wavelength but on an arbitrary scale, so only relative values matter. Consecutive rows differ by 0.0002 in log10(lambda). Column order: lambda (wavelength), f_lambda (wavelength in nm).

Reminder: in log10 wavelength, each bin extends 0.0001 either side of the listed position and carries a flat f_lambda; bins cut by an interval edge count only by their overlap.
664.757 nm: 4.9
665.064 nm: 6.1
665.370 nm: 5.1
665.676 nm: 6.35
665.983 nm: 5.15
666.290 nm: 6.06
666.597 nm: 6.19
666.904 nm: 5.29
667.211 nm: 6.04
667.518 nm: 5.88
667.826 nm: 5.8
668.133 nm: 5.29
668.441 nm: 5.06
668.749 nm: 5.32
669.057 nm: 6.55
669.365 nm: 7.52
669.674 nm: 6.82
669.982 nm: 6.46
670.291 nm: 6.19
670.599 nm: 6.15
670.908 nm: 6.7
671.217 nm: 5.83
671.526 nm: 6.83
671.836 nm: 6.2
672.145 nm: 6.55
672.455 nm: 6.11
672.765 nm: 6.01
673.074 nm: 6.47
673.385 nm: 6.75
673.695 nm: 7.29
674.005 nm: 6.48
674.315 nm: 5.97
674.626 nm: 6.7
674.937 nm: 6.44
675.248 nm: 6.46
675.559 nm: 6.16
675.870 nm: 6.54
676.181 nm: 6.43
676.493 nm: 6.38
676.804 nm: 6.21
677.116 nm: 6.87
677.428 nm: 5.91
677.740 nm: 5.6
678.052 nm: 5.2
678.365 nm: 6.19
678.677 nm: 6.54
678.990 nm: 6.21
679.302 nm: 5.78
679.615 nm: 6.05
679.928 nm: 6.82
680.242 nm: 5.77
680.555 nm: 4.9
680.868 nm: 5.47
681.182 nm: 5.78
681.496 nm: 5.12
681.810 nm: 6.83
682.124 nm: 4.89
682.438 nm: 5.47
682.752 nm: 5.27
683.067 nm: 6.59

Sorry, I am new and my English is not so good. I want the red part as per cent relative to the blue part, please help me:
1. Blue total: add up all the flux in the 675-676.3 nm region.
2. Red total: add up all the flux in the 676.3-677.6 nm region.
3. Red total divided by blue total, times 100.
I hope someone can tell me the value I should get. 99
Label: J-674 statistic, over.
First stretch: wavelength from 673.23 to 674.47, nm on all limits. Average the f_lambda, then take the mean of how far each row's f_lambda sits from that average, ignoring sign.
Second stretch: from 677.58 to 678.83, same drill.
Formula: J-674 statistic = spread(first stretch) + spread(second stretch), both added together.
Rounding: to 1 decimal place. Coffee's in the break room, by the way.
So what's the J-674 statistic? 0.9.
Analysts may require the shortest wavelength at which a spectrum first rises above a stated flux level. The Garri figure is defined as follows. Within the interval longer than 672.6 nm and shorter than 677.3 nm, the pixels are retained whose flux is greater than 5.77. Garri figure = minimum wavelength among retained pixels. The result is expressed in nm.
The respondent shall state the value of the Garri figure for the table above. 672.765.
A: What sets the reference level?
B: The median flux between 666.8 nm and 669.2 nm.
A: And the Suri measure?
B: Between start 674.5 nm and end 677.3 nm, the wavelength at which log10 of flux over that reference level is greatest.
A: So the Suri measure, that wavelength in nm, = 677.116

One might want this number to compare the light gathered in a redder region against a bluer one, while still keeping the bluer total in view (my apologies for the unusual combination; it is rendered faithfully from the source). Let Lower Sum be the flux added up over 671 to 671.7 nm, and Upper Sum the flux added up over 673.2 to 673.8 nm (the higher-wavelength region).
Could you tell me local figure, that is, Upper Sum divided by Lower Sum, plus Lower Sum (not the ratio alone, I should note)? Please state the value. 13.8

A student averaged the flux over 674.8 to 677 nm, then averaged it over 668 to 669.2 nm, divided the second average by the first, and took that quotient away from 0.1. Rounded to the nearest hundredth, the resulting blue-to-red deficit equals -0.77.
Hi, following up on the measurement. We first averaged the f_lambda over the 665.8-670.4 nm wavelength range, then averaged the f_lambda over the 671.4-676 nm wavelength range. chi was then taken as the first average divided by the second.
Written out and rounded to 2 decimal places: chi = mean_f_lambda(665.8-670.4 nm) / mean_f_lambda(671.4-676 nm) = 0.92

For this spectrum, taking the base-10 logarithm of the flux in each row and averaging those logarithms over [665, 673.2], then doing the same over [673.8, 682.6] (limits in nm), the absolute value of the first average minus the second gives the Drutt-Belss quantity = 0.002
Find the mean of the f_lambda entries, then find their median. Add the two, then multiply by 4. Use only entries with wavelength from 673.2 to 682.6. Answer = 49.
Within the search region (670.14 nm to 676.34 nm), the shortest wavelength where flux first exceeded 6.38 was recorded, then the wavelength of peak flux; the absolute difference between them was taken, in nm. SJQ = 2.79 nm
